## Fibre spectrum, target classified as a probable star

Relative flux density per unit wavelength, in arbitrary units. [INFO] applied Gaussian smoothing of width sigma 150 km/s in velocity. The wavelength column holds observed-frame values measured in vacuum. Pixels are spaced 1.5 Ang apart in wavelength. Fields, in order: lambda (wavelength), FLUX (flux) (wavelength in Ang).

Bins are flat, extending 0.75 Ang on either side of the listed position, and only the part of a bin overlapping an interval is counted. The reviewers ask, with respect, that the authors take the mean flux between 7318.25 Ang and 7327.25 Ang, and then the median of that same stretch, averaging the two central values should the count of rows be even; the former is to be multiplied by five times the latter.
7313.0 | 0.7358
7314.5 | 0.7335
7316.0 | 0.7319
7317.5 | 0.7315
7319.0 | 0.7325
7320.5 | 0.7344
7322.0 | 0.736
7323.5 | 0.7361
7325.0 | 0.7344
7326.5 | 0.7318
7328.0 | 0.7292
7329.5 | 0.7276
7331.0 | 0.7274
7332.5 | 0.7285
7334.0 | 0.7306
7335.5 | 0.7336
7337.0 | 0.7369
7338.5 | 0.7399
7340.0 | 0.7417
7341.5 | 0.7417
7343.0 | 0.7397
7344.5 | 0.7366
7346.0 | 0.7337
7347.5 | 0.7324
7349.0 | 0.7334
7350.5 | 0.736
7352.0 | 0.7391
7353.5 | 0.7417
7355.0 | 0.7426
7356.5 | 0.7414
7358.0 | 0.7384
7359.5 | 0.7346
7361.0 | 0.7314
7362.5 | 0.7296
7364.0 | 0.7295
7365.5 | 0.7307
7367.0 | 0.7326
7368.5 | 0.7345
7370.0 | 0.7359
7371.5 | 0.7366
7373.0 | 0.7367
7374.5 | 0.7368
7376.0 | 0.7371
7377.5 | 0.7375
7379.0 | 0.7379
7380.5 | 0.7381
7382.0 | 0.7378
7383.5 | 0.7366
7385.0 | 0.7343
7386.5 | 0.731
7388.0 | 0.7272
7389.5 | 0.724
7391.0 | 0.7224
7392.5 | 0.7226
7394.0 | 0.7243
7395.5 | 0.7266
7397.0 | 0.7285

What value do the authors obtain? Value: 2.70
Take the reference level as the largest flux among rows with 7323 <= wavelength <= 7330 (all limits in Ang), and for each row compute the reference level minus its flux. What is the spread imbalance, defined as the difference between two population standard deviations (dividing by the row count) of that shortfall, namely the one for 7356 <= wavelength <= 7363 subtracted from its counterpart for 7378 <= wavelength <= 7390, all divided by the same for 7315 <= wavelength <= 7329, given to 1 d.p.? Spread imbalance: 0.3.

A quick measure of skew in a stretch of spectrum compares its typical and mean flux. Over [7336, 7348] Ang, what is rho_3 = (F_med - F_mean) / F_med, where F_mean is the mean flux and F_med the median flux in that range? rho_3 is 0.0006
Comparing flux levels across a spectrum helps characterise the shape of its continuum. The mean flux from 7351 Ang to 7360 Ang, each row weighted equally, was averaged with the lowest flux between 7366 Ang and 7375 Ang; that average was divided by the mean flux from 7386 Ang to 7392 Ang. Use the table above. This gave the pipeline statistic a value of 1.01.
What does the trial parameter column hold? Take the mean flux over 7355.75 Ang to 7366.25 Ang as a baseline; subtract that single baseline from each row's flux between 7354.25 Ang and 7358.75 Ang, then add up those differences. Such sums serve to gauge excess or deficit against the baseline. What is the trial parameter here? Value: 0.021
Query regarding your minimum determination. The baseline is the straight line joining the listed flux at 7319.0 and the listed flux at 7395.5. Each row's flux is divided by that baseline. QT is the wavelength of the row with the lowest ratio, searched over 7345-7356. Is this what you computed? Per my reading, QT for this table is 7347.5 Ang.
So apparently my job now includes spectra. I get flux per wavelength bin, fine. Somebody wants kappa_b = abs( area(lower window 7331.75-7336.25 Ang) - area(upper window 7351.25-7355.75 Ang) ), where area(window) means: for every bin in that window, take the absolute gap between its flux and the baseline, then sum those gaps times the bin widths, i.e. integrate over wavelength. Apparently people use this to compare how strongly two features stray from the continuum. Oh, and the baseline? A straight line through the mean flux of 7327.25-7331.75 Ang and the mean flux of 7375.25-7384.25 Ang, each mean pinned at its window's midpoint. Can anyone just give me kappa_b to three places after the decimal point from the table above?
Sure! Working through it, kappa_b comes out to 0.029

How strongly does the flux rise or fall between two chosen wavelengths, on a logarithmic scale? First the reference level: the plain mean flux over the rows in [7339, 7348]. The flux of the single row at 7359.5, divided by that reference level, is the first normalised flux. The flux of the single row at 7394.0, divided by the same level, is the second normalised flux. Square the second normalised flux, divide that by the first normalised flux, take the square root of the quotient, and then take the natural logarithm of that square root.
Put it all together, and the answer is -0.016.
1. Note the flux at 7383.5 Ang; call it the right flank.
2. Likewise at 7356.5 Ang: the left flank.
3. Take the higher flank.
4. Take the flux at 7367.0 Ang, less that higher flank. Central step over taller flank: -0.0088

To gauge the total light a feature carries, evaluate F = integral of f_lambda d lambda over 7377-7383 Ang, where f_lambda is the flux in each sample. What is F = 4.4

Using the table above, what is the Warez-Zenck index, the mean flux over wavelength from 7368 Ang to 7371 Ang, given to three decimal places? 0.735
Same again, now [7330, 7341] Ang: 0.734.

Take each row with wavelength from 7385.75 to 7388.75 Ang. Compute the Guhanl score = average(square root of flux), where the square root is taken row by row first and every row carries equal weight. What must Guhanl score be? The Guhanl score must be 0.854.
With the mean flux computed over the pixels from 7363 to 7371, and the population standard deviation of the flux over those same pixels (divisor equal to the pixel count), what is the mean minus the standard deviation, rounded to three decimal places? 0.730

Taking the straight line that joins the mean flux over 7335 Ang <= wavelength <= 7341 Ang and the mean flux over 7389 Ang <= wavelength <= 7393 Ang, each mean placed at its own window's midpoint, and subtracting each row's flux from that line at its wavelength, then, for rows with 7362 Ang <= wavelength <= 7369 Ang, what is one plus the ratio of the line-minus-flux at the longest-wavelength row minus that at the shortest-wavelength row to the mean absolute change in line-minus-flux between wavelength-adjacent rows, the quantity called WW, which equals -3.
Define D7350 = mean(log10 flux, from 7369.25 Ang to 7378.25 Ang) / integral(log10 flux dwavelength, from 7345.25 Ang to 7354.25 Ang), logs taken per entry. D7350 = 0.111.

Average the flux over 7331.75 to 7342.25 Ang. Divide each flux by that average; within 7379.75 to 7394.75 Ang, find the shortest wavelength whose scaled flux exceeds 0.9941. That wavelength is 7380.5 Ang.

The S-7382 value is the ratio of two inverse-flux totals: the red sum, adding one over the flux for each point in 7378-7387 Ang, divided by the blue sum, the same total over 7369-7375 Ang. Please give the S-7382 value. 1.5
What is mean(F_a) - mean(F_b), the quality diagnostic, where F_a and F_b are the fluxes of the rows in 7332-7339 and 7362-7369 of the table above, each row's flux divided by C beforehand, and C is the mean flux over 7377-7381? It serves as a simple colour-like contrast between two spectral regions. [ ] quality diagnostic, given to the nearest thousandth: 0.003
